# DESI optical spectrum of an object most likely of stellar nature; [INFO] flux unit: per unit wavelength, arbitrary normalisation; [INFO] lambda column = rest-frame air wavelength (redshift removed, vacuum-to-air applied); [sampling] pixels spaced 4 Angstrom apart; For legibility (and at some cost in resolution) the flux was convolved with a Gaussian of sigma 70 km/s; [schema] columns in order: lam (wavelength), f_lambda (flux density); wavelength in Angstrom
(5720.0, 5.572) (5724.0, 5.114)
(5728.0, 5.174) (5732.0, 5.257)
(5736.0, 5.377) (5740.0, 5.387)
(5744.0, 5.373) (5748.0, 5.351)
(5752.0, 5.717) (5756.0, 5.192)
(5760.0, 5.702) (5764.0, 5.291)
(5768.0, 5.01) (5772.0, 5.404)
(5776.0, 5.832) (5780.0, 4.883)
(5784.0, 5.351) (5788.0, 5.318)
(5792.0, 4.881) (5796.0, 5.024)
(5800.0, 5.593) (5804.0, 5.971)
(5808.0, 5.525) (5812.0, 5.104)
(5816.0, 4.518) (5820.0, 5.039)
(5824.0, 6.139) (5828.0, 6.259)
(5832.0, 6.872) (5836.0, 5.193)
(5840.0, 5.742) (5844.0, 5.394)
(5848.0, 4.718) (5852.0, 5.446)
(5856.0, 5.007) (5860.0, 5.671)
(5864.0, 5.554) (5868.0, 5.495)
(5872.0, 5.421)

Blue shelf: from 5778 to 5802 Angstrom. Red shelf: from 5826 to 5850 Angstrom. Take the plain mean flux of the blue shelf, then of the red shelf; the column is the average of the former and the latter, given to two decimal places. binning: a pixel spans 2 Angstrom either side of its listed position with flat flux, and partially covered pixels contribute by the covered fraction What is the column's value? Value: 5.44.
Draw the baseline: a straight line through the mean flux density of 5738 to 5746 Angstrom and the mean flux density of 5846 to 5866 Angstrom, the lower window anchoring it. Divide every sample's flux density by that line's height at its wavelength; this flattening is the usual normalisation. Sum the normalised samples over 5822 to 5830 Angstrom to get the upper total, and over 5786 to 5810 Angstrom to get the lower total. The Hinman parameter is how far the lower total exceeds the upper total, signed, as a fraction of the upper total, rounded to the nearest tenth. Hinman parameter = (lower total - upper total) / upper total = 1.6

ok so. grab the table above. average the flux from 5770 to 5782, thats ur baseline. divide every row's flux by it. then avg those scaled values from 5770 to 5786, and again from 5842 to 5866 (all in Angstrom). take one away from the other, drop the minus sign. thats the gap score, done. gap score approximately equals 0.013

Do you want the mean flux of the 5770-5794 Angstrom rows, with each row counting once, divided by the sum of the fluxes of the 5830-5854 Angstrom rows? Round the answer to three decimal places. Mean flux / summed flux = 0.158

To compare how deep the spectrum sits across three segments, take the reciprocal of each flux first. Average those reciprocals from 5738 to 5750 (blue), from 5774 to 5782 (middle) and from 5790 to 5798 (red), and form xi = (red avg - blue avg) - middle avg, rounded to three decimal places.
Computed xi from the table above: -0.172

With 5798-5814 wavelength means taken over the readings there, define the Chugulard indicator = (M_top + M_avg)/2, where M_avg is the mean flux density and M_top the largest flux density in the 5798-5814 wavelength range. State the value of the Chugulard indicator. 5.76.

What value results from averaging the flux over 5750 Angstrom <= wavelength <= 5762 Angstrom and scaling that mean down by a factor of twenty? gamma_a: 0.277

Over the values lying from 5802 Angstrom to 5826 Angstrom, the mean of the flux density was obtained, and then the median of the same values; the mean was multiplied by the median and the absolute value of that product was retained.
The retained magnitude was 28.6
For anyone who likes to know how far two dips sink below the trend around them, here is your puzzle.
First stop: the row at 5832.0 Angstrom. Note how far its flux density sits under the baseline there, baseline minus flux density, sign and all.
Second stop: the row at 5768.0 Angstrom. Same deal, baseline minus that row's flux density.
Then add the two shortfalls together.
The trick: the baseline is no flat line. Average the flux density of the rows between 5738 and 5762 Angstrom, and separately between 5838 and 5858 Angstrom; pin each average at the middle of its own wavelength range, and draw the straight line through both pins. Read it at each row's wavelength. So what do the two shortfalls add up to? -1.17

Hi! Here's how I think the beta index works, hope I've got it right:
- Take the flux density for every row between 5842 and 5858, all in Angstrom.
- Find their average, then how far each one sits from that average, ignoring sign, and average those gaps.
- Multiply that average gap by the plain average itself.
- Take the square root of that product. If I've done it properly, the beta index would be 1.20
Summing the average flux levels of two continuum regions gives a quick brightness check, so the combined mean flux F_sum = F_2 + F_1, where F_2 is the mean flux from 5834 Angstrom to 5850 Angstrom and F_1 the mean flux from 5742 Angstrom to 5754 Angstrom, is 10.7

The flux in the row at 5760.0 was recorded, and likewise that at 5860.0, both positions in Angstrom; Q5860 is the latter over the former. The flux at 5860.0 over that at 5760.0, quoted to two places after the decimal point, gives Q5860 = 0.99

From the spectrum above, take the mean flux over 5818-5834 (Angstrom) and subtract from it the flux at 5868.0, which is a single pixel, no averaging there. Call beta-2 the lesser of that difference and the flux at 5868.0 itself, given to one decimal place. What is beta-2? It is 0.6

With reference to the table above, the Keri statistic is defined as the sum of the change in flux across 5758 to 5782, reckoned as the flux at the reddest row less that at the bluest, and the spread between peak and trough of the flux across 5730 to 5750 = -0.7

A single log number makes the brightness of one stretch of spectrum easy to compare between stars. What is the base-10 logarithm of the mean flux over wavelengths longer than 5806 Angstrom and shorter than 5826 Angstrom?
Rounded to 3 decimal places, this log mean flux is 0.721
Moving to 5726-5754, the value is 0.731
